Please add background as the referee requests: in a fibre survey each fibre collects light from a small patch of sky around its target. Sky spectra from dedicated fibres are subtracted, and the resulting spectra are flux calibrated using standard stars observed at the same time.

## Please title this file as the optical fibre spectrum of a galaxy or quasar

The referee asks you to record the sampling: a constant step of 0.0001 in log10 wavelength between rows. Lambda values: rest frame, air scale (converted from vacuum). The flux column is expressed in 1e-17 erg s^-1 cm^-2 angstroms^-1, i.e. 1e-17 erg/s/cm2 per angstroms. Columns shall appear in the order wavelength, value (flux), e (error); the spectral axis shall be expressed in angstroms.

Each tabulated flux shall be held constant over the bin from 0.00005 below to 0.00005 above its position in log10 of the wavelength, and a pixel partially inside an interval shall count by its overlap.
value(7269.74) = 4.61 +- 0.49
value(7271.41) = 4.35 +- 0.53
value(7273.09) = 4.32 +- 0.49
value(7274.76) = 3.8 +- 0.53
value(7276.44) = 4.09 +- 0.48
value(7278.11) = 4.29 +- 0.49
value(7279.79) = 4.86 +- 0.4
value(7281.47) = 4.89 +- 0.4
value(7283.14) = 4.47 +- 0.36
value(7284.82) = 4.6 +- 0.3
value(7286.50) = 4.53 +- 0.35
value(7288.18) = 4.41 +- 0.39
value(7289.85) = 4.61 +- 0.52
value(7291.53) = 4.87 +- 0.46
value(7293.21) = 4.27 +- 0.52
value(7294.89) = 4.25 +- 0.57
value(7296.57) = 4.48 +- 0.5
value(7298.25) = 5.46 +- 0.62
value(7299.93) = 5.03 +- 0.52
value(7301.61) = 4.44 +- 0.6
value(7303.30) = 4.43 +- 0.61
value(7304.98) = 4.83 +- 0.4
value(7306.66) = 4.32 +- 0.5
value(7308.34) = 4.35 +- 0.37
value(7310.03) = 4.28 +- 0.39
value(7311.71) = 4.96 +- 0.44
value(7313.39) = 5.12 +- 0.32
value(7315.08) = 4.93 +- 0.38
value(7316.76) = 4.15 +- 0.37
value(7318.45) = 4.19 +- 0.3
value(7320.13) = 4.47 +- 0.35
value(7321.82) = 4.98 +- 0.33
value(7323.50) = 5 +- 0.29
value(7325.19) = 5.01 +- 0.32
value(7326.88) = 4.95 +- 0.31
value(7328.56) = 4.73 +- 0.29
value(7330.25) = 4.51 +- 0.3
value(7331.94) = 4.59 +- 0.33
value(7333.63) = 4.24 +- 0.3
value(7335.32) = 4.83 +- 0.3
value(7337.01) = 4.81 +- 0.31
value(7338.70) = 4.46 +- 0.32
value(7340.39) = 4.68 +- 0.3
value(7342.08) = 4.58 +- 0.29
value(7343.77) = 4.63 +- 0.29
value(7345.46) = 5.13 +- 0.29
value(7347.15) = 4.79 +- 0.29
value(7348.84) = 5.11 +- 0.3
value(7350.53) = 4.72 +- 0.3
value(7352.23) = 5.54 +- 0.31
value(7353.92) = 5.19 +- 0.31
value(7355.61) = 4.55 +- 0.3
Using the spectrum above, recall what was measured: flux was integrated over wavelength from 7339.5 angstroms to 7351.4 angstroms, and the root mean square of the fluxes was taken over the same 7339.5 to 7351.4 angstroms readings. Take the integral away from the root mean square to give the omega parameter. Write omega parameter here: -52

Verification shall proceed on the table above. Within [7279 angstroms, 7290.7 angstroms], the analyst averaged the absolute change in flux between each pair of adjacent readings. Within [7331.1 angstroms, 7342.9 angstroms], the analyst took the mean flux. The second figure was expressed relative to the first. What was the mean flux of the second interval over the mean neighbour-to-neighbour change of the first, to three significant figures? 28.4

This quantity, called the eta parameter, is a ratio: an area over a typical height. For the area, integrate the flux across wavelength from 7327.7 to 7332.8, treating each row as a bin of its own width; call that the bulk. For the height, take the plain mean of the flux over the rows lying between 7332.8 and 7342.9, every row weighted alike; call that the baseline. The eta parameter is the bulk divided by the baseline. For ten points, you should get 5.1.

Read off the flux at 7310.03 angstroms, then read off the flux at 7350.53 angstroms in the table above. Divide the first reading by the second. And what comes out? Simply 0.91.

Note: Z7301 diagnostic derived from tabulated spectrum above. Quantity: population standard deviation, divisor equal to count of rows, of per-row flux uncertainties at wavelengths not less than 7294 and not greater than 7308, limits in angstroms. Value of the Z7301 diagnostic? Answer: 0.07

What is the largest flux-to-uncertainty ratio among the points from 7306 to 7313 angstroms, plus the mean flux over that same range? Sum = 16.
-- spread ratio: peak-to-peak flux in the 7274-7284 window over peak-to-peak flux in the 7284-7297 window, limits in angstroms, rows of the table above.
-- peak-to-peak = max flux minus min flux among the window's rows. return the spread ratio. 1.8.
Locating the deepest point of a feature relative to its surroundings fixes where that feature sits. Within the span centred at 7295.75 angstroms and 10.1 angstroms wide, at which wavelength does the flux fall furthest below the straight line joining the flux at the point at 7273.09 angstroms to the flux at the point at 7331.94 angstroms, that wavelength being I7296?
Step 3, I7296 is 7294.89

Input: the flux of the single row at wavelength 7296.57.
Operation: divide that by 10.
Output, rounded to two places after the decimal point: 0.45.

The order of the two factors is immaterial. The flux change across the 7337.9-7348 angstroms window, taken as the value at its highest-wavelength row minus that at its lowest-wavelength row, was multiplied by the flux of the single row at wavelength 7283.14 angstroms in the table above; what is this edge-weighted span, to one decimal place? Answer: 1.5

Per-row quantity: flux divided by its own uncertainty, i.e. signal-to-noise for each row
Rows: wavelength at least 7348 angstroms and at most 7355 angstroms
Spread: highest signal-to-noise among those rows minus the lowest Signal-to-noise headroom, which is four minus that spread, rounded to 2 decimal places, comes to 1.86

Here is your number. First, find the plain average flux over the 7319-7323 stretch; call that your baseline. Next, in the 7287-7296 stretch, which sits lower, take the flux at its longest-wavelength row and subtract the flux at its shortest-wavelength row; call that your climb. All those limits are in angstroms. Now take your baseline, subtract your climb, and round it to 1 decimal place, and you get 4.9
